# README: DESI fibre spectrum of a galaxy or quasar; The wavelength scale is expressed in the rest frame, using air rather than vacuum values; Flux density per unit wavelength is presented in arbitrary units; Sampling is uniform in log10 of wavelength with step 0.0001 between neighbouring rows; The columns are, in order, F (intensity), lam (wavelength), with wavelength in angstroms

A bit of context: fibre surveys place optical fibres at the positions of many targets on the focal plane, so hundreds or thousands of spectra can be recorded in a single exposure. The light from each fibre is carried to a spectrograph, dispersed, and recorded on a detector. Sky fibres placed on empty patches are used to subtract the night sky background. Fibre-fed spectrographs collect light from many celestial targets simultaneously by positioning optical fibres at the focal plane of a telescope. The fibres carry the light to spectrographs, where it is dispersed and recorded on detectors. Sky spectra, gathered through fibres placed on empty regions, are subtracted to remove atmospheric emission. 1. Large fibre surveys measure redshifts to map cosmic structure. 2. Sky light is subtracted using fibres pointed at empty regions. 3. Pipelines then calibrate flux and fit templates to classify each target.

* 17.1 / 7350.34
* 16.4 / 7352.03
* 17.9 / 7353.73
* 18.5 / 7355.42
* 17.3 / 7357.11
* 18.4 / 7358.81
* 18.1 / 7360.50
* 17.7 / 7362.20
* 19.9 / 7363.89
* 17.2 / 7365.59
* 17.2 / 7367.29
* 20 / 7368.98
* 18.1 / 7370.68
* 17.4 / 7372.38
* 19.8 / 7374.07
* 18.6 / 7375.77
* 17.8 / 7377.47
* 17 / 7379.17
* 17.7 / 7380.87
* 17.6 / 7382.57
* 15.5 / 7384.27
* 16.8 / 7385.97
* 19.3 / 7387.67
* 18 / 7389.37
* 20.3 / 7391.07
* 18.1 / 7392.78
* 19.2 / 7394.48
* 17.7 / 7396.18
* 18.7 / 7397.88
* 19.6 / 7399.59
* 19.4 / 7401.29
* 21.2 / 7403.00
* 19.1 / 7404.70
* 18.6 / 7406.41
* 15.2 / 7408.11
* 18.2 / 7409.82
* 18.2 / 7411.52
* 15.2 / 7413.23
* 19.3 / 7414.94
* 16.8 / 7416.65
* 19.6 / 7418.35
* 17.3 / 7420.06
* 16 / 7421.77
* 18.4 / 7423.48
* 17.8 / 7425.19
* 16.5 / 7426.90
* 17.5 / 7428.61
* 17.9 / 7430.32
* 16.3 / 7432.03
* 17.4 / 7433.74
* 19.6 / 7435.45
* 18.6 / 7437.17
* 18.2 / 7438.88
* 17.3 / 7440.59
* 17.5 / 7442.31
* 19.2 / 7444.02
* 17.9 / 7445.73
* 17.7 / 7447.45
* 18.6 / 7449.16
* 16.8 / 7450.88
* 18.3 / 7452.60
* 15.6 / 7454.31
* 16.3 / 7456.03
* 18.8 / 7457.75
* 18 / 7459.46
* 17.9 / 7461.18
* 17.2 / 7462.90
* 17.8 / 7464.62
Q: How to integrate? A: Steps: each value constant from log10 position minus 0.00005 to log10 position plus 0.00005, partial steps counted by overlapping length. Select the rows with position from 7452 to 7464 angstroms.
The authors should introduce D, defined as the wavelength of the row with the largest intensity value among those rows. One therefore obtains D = 7457.75 angstroms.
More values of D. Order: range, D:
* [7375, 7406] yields 7403.00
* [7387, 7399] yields 7391.07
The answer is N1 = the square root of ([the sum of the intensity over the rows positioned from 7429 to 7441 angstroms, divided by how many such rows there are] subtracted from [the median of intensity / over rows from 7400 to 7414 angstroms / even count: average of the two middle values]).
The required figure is 0.7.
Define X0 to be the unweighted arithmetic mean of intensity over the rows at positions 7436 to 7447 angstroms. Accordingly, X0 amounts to 18.1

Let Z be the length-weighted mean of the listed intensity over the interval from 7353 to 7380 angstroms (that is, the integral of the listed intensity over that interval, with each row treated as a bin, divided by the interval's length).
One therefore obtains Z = 18.2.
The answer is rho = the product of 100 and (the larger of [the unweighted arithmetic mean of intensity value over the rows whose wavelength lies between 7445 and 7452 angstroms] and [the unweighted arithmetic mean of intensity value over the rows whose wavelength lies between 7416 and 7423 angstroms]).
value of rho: 1775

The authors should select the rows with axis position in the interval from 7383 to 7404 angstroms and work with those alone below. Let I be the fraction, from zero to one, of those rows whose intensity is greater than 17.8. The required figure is 0.75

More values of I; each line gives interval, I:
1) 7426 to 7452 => 0.47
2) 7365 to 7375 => 0.50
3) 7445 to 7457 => 0.43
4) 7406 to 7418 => 0.57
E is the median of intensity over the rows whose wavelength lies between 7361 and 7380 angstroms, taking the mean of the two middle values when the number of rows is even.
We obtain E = 17.8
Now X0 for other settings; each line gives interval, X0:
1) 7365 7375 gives 18.3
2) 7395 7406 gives 19.3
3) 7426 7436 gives 17.5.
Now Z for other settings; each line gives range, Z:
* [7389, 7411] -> 18.7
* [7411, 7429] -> 17.5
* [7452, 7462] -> 17.5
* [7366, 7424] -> 18.1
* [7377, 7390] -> 17.4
